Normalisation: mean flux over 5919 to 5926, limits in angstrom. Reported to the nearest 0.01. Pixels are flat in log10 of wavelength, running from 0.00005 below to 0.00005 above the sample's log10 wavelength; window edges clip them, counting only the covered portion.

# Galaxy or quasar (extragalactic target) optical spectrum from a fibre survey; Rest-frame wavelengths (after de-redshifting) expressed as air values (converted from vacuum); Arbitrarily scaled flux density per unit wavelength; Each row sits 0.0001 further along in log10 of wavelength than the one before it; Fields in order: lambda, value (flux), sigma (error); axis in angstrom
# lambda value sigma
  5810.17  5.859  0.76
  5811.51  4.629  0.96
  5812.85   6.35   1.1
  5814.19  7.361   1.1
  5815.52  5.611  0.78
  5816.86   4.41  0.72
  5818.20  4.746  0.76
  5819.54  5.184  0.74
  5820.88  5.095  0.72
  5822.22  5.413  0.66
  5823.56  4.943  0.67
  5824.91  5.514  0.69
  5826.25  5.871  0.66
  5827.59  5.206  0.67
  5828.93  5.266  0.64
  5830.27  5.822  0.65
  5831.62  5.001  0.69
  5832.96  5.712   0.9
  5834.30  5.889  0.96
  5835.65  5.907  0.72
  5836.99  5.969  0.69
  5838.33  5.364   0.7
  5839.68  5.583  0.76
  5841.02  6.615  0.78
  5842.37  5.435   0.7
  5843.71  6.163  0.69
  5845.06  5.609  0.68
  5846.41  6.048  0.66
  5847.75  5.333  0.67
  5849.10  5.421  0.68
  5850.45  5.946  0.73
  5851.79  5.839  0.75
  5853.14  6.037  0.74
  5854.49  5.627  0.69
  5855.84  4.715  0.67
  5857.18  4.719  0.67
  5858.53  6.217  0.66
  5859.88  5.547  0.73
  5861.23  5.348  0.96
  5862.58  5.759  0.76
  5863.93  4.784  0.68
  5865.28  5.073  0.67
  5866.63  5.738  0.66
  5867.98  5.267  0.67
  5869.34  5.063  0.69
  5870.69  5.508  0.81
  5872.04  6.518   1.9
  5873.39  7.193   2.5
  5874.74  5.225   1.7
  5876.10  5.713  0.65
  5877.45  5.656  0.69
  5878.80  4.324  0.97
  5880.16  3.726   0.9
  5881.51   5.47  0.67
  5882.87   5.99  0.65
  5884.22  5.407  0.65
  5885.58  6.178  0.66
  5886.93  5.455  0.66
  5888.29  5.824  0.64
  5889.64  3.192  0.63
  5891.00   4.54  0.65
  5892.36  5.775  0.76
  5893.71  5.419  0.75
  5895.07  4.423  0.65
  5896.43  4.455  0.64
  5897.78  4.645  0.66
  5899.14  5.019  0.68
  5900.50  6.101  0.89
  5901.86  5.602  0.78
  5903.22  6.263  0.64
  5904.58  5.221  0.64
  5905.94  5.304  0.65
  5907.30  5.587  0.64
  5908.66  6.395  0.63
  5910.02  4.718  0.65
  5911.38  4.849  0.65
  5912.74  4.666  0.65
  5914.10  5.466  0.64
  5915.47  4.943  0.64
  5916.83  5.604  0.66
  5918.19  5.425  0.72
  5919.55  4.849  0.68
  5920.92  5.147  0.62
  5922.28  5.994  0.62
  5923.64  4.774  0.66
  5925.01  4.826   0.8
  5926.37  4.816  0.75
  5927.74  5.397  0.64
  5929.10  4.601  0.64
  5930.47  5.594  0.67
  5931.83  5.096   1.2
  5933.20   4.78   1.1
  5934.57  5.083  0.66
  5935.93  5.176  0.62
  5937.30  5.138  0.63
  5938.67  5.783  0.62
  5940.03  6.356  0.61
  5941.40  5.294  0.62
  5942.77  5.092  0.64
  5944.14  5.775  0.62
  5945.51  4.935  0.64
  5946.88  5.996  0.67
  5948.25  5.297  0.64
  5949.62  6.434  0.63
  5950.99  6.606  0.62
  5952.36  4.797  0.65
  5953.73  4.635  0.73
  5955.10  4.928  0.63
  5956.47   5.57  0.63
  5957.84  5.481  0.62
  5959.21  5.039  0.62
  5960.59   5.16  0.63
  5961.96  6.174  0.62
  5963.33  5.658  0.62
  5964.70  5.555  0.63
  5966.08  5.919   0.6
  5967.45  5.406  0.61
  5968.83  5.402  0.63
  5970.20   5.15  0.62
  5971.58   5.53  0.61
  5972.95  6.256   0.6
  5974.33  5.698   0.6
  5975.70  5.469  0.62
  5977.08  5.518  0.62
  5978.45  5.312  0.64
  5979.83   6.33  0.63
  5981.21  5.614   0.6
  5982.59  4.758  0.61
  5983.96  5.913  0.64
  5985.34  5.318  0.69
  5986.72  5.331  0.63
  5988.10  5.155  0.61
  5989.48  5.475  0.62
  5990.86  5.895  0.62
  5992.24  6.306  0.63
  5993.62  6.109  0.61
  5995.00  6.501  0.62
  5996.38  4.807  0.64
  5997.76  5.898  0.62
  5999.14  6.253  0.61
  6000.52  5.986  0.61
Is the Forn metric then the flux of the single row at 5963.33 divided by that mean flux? 1.11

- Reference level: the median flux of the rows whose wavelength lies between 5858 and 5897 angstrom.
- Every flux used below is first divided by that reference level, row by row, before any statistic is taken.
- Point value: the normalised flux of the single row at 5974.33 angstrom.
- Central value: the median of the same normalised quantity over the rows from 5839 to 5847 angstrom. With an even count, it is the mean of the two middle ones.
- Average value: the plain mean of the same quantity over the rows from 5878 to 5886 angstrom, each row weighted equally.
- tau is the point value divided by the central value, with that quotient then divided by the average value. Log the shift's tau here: 1.03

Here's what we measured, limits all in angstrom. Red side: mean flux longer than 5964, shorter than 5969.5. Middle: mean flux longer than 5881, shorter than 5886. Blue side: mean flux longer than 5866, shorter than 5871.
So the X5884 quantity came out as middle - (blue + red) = -5.2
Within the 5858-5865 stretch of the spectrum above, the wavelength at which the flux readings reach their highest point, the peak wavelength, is 5858.53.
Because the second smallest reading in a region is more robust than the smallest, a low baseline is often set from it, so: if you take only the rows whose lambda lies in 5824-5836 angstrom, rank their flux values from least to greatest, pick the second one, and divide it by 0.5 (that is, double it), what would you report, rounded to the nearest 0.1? 10.4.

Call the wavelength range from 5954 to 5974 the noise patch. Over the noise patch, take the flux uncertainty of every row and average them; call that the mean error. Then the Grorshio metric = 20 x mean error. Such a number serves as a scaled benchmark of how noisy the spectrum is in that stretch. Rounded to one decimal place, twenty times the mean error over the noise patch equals 12.4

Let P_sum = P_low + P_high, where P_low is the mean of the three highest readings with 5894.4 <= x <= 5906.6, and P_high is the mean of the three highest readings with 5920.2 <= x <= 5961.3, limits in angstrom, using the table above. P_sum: 12.45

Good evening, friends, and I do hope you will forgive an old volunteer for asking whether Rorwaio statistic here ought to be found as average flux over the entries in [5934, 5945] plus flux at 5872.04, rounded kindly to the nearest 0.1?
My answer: 12.0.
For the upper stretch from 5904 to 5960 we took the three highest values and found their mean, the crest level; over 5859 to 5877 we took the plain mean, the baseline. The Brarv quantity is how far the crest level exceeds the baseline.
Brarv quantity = 0.88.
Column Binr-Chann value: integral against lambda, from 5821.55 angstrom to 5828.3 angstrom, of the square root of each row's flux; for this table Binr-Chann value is 16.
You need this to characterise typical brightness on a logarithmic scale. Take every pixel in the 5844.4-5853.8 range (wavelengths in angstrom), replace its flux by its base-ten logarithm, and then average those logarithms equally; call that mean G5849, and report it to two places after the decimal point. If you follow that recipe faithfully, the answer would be 0.76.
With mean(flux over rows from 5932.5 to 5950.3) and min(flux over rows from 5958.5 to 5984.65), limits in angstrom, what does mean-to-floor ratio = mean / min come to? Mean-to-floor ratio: 1.15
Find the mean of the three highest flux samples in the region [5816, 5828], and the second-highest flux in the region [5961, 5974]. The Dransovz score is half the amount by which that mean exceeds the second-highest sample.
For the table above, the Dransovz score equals -0.29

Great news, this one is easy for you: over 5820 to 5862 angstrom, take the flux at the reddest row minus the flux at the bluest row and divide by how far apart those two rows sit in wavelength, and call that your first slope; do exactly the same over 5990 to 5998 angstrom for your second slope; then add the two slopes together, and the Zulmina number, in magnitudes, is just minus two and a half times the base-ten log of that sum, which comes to 5.4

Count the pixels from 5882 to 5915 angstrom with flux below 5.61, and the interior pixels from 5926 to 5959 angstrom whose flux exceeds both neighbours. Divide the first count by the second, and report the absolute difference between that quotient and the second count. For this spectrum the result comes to 6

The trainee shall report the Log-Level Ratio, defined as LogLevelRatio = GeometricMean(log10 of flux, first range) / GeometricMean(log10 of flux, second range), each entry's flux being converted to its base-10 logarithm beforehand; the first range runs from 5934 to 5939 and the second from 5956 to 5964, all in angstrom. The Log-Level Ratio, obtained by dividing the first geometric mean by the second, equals 0.98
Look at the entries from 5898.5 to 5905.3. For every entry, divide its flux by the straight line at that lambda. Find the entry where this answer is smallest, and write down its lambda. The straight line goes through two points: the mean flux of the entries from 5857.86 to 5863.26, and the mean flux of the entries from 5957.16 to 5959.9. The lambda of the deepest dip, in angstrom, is 5899.14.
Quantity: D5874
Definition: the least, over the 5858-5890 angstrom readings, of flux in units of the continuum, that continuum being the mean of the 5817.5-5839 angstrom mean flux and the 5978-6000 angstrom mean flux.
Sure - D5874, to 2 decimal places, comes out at 0.57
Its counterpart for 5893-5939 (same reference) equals 0.80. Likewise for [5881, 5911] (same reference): 0.57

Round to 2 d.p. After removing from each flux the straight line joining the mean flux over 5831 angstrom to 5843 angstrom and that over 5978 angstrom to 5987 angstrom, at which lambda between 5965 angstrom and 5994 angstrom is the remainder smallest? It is 5982.59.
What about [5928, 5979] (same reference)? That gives 5929.10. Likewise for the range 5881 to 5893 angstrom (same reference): 5889.64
